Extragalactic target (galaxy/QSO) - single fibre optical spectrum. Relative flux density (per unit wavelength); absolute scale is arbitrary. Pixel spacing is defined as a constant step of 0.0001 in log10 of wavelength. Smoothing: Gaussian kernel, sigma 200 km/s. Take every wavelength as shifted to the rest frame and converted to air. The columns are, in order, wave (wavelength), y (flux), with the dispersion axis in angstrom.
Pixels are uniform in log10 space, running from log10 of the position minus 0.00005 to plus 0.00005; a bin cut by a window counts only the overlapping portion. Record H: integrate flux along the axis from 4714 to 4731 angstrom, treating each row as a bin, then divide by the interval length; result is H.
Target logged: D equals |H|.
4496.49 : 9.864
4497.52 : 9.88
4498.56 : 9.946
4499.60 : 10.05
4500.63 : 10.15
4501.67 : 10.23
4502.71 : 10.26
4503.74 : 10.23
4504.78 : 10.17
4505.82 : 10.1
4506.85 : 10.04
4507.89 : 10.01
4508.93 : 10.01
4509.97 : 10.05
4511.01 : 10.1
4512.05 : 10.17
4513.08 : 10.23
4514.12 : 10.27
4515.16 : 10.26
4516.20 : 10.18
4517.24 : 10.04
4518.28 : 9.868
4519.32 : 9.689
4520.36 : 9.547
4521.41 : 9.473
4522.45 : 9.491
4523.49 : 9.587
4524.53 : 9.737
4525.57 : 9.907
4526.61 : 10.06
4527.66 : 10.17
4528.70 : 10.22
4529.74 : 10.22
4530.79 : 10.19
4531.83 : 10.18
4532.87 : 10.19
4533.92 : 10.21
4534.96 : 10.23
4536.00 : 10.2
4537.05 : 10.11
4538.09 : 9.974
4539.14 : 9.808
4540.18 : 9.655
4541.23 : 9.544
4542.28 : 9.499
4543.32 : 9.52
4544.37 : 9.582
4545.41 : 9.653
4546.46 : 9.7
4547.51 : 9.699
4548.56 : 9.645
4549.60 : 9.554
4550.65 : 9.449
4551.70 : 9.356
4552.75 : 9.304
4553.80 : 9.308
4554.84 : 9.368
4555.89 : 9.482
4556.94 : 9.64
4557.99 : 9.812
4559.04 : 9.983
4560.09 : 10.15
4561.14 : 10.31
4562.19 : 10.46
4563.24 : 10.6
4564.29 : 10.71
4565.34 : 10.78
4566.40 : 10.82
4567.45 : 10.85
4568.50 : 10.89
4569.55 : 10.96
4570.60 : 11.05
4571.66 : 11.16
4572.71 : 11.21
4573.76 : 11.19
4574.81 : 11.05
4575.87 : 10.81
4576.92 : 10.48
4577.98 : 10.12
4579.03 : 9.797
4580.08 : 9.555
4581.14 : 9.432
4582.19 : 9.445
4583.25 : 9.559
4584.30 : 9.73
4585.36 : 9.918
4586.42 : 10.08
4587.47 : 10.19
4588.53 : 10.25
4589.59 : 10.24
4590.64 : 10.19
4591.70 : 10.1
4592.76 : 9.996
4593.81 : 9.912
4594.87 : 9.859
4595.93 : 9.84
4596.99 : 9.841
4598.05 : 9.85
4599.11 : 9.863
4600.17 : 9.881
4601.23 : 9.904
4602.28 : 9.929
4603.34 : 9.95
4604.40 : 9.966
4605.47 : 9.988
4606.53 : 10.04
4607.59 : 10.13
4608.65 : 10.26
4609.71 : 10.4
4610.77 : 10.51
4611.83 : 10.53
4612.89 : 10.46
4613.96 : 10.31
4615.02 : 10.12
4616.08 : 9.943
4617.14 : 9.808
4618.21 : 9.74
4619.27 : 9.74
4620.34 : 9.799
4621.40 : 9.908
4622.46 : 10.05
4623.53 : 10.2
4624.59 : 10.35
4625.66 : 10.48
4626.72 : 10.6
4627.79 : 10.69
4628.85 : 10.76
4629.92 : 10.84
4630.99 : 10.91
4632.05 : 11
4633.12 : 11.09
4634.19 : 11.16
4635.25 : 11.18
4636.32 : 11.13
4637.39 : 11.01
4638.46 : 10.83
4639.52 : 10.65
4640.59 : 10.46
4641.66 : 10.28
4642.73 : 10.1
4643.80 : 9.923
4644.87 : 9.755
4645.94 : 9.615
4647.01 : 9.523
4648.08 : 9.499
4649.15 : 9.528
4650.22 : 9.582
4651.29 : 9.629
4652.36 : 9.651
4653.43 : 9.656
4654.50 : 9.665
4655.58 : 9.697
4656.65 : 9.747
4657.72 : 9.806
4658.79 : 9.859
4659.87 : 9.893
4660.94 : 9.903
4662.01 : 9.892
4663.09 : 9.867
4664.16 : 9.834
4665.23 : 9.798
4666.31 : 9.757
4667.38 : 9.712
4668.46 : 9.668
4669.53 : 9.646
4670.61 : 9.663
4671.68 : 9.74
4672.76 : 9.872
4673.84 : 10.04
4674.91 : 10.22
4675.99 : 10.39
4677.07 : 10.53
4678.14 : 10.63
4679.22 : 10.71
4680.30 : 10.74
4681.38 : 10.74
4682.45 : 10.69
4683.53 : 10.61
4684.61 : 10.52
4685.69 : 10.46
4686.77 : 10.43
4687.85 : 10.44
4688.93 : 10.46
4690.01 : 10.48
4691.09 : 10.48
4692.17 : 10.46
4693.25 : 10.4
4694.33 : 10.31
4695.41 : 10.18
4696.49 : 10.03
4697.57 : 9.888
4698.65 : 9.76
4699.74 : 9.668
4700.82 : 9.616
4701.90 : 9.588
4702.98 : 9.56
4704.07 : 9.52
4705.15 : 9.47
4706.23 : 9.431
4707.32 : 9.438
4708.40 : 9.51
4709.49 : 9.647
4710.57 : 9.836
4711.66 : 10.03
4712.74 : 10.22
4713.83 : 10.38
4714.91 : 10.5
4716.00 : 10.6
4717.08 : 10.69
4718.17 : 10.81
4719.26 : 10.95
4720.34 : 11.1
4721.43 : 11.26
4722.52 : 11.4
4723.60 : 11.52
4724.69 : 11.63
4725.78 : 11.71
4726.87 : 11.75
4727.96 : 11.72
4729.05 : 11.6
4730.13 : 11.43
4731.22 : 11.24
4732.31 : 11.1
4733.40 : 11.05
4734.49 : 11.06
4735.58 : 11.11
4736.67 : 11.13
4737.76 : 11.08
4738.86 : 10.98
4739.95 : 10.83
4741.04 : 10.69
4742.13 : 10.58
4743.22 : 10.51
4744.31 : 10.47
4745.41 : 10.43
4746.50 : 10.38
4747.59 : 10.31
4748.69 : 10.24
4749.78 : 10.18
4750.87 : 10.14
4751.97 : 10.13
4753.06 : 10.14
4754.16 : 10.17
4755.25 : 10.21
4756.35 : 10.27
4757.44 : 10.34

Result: 11.2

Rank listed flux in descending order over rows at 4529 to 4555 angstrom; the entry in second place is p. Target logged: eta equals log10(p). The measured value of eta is 1.009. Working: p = 10.22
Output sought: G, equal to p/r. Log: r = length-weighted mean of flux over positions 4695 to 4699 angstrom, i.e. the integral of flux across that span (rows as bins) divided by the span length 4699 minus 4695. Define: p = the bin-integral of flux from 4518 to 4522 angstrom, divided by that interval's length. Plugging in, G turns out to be 0.96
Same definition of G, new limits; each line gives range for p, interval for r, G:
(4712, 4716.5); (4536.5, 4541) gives 1.06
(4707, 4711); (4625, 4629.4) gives 0.91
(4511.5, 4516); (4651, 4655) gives 1.06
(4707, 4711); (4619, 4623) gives 0.97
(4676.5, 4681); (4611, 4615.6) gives 1.03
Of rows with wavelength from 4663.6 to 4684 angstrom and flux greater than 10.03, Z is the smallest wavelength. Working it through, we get 4673.84 angstrom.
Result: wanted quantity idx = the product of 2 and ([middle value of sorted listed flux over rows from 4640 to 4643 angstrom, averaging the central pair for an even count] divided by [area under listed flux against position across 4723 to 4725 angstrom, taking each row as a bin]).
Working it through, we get 0.89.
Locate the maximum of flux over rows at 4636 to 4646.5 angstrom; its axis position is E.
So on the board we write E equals 4636.32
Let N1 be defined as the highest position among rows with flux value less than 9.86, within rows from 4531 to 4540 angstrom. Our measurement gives 4539.14 angstrom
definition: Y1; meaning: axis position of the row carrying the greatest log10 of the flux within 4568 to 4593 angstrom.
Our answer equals 4572.71 angstrom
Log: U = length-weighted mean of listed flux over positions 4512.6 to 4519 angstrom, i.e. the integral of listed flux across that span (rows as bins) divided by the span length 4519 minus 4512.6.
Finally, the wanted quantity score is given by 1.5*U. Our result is 15.2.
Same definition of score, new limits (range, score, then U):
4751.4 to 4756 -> 15.2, 10.2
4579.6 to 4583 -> 14.2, 9.5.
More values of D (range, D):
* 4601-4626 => 10.1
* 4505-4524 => 10.0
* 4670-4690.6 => 10.4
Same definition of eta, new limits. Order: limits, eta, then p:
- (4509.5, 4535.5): 1.011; 10.26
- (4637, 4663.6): 1.035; 10.83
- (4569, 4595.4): 1.049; 11.19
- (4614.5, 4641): 1.048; 11.16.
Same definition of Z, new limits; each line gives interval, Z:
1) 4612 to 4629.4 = 4612.89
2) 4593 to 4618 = 4606.53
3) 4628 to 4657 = 4628.85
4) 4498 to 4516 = 4499.60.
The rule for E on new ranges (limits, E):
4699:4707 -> 4699.74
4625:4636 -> 4635.25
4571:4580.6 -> 4572.71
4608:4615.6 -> 4611.83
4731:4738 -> 4731.22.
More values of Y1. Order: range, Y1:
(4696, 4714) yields 4713.83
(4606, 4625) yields 4611.83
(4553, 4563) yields 4562.19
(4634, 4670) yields 4635.25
